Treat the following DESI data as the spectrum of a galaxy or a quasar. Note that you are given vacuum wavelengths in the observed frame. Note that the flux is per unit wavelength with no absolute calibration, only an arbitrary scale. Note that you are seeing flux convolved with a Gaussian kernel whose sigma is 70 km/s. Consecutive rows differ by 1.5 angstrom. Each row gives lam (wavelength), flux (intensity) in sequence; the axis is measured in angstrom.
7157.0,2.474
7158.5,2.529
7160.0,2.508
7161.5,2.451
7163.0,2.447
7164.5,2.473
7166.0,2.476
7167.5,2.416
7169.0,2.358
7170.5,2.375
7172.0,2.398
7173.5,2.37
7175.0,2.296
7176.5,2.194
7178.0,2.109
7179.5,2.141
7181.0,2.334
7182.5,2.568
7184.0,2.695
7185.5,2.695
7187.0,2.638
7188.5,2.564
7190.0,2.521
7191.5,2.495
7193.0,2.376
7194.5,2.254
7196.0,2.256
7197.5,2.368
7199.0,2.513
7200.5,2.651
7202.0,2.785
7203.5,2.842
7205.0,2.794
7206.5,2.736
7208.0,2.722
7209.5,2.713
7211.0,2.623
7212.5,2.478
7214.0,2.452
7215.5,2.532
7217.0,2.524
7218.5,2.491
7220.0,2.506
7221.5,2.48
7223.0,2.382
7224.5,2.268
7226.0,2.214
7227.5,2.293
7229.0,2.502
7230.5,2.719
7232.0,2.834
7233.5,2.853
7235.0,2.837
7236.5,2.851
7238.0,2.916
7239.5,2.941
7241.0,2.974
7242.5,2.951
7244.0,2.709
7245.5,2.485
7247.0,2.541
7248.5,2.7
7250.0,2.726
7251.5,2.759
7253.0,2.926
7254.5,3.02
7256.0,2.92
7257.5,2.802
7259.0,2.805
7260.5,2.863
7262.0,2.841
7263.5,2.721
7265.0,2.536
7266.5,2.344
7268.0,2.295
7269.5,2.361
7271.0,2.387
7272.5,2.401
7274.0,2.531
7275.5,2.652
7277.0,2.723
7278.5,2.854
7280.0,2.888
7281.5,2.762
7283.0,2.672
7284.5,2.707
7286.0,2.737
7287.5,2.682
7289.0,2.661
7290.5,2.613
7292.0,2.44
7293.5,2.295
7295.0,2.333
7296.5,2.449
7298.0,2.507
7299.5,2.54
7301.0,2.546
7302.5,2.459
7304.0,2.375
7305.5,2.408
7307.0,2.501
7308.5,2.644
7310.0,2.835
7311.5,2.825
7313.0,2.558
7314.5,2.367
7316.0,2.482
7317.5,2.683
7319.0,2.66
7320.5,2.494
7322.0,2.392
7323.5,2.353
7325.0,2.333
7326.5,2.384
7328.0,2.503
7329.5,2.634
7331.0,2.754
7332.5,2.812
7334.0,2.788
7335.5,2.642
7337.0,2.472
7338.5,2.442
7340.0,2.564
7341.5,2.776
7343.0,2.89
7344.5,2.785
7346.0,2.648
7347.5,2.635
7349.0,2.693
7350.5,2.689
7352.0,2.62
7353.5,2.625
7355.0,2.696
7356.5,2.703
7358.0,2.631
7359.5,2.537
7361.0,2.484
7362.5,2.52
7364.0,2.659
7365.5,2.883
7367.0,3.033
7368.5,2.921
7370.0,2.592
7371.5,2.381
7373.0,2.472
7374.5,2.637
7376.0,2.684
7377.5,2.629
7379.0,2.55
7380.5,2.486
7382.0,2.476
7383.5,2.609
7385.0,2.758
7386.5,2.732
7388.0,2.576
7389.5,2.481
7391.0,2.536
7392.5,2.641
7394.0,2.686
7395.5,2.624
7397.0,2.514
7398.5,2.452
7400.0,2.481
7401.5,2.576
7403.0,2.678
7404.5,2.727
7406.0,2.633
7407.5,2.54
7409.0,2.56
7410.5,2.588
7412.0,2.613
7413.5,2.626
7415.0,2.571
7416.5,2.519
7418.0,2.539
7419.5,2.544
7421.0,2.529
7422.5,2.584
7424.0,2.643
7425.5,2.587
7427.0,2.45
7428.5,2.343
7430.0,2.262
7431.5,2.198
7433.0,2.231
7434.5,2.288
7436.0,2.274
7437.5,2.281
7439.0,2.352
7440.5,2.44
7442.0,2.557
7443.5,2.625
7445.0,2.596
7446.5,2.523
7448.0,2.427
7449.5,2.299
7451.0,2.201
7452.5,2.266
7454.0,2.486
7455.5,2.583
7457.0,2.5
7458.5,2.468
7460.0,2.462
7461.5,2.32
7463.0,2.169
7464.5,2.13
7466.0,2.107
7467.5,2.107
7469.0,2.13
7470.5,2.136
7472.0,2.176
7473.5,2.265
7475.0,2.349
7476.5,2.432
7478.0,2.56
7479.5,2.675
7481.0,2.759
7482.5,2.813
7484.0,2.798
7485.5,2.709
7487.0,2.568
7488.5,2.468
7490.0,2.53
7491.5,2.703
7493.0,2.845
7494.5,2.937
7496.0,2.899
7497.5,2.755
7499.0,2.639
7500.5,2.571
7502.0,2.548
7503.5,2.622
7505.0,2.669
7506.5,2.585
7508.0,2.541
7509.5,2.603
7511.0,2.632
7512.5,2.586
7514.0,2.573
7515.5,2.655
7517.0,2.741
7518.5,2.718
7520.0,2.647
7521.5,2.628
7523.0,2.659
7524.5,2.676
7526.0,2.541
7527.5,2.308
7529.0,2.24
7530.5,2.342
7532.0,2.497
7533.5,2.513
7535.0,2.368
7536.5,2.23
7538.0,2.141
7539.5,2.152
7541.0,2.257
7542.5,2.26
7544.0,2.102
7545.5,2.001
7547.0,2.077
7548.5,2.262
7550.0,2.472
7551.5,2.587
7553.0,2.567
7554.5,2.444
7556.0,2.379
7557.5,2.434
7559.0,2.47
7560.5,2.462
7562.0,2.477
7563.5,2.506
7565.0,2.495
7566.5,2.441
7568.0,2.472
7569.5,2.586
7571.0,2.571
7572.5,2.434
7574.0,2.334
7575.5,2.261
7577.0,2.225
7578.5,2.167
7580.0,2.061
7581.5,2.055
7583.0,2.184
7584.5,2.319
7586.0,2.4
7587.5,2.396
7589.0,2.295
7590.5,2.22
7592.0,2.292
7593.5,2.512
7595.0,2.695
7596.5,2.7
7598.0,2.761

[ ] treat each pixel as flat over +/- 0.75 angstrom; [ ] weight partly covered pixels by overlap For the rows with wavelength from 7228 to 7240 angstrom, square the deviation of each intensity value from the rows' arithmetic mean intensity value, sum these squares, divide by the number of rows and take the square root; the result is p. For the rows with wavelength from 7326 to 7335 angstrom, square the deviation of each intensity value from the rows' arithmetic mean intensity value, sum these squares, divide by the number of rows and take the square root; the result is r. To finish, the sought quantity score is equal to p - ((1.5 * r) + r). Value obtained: -0.26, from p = 0.13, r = 0.157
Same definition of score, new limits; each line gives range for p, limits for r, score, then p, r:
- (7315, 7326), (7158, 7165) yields 0.05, 0.13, 0.032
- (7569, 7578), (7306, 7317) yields -0.27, 0.14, 0.164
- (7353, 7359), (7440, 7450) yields -0.23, 0.04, 0.105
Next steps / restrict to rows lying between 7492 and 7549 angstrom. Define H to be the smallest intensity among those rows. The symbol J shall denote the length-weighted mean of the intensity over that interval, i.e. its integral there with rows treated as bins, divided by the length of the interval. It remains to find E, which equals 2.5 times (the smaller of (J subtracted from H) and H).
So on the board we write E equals -1.25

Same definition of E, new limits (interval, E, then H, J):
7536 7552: -0.56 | 2.001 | 2.23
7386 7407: -0.35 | 2.452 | 2.59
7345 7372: -0.72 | 2.381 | 2.67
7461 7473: -0.13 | 2.107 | 2.16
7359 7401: -0.57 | 2.381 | 2.61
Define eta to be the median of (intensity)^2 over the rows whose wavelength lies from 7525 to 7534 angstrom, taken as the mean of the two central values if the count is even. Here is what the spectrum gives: 5.9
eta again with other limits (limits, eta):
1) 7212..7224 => 6.2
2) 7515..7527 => 7.1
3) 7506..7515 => 6.7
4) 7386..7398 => 6.8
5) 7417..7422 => 6.4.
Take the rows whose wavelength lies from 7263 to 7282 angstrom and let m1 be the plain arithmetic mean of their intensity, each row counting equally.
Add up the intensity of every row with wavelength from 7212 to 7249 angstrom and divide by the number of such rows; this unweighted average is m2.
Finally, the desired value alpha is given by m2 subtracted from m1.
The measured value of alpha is 0.0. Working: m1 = 2.57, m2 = 2.62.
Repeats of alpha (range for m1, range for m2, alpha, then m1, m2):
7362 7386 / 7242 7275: 0.0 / 2.64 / 2.66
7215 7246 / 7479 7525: 0.0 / 2.63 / 2.67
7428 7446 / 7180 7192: -0.2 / 2.37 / 2.56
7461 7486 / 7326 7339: -0.2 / 2.39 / 2.60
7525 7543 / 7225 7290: -0.4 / 2.32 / 2.70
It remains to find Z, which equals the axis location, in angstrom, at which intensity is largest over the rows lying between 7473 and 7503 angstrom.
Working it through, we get 7494.5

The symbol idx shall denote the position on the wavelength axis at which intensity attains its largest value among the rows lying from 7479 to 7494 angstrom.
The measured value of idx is 7493.0 angstrom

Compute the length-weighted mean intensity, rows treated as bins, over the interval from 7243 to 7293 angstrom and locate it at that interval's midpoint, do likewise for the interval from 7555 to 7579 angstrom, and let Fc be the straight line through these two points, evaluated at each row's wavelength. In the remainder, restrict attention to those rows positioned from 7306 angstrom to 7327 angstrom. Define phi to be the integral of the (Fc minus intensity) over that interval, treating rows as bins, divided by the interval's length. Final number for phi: 0.09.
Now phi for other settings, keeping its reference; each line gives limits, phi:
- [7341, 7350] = -0.13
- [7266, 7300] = 0.10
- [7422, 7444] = 0.13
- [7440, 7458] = 0.06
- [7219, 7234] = 0.20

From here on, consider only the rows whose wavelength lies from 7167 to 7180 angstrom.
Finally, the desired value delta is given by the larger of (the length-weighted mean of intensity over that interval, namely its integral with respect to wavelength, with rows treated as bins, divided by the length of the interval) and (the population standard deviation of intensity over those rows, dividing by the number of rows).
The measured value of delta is 2.3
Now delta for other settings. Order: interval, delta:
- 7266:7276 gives 2.4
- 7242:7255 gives 2.7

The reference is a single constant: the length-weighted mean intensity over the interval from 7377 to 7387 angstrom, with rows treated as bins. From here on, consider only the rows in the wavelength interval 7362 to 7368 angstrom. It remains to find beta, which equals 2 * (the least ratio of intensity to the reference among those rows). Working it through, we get 1.94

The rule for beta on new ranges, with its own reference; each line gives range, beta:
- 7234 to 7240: 2.18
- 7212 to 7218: 1.88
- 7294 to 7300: 1.79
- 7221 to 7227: 1.70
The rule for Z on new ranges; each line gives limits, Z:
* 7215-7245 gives 7241.0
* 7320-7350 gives 7343.0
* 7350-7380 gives 7367.0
